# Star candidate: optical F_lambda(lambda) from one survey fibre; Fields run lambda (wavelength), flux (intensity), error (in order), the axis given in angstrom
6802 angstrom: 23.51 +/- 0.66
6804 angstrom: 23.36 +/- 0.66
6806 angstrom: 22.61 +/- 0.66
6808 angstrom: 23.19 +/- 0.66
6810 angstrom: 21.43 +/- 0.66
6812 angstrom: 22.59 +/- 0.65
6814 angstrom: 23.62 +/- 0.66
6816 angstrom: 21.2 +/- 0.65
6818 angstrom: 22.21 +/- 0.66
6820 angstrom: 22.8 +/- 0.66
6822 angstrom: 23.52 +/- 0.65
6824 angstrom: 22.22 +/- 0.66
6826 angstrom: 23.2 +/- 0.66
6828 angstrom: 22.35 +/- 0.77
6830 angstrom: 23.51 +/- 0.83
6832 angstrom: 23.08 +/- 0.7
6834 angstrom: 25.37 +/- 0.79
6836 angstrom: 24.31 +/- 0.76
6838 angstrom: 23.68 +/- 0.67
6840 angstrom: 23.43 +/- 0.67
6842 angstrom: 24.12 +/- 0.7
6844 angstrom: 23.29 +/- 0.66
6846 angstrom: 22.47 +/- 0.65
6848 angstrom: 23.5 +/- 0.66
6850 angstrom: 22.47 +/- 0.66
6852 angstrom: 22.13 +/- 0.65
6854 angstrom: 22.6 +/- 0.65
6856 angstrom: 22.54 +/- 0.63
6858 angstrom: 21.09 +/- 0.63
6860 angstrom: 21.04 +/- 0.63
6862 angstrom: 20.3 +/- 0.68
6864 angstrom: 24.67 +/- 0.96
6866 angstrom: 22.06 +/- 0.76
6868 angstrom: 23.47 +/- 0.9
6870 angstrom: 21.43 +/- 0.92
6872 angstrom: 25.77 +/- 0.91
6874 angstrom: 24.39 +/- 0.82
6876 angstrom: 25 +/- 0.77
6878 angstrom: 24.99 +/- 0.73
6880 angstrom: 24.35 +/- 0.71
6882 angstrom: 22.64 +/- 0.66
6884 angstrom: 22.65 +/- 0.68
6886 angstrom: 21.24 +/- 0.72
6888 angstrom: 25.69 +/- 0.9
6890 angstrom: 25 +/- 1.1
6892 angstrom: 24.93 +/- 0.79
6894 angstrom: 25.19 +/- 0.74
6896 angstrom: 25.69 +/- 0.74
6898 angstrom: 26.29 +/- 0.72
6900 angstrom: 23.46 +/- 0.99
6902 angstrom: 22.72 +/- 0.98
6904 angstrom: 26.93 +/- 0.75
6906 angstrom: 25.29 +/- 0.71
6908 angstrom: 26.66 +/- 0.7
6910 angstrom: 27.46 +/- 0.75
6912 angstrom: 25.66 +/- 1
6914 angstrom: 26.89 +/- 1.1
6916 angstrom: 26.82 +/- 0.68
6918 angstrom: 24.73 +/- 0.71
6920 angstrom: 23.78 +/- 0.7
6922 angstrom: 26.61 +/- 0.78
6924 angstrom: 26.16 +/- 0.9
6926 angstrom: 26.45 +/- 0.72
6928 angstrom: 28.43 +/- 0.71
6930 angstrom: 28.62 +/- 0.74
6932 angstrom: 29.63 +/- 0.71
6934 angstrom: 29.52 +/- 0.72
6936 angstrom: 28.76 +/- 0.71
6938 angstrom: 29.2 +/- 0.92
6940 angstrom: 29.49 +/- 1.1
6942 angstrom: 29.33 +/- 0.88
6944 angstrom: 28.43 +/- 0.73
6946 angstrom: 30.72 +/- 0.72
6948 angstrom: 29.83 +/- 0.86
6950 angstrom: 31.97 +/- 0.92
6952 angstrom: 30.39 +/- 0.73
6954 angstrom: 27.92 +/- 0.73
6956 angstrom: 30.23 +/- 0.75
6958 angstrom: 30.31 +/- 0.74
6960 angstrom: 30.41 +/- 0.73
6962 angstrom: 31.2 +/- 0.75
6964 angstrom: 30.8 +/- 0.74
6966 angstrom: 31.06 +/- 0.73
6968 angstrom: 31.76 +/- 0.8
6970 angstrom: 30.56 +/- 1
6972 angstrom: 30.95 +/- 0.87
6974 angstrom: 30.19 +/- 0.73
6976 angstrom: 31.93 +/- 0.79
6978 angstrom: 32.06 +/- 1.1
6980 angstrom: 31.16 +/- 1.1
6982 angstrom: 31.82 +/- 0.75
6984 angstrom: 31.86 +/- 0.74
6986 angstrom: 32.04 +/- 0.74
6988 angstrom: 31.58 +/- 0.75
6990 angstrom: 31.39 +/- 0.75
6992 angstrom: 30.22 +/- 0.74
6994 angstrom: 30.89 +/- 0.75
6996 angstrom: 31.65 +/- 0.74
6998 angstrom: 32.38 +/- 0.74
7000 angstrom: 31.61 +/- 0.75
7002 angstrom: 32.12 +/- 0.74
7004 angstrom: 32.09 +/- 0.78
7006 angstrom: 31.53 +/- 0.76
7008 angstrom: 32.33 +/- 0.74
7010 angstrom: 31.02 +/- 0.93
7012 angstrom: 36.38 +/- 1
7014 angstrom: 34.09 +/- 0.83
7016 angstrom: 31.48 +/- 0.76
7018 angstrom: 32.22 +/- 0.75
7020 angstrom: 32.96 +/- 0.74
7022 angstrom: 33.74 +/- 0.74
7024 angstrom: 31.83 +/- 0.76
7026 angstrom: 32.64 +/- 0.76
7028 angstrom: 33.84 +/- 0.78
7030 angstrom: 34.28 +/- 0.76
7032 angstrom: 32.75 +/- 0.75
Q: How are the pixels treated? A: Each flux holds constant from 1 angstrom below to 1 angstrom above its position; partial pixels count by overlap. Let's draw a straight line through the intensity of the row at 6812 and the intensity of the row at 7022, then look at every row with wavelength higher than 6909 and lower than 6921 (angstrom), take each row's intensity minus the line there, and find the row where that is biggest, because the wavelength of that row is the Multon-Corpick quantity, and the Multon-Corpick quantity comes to 6910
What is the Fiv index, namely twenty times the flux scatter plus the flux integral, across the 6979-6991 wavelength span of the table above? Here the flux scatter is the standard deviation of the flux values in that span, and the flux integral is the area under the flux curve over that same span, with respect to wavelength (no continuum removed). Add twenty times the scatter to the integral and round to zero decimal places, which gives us 386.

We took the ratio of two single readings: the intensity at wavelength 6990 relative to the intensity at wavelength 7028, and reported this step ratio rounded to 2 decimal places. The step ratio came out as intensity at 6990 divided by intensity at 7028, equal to 0.93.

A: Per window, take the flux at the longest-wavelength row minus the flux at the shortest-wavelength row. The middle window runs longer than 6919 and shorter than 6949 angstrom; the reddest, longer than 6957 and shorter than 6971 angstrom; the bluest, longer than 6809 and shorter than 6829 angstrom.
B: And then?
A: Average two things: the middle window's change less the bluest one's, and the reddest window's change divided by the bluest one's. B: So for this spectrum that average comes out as 3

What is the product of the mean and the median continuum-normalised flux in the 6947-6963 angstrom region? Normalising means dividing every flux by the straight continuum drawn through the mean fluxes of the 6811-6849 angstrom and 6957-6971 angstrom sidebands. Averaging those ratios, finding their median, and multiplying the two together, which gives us 0.99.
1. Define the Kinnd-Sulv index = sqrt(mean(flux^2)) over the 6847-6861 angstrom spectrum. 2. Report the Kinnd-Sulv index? 22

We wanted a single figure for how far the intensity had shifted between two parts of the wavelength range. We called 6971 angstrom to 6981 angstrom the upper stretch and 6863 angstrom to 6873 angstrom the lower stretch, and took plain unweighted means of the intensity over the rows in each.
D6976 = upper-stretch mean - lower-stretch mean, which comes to 7.8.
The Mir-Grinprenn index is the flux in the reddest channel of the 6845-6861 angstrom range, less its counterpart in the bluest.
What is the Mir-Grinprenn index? -1.4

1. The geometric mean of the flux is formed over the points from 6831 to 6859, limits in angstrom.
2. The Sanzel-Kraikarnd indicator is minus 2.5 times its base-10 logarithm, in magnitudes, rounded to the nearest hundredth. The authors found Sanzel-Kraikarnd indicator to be -3.41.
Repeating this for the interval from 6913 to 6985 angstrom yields -3.67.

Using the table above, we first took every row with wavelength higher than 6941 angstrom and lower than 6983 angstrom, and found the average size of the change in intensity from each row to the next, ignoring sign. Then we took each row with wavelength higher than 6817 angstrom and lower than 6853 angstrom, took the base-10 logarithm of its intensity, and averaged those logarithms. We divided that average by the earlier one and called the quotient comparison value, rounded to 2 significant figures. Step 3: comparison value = 1.3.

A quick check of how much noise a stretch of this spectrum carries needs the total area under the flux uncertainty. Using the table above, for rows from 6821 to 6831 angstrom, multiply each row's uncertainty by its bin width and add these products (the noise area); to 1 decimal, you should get 7.1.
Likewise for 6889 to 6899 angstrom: 8.2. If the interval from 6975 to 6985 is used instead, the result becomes 9.0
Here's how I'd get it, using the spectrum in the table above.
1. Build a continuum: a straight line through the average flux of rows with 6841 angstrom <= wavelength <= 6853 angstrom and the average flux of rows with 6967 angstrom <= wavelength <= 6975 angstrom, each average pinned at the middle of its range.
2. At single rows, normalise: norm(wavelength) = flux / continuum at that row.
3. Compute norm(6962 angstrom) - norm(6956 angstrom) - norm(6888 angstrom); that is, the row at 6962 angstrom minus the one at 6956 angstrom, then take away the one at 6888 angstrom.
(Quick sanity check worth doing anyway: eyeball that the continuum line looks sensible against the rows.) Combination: -0.98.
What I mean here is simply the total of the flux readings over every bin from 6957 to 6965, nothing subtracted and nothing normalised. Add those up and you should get 123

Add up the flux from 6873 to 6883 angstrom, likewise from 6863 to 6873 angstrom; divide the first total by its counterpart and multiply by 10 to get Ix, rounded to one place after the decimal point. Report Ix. 10.3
